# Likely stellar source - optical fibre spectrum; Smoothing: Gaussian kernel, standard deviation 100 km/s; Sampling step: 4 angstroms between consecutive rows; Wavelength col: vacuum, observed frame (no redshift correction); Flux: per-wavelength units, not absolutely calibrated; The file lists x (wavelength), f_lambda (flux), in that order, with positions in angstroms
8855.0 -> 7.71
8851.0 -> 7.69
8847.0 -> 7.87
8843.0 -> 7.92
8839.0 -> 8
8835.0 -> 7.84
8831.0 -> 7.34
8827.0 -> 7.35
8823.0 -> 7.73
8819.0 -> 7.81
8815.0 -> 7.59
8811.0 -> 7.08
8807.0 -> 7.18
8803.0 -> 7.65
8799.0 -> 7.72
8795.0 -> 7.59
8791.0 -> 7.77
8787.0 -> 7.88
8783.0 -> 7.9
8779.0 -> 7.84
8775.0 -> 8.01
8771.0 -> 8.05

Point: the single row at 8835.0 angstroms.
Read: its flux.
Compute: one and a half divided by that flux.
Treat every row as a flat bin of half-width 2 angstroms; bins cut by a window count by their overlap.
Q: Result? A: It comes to 0.191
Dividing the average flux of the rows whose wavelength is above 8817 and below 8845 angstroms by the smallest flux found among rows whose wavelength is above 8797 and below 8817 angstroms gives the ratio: 1.09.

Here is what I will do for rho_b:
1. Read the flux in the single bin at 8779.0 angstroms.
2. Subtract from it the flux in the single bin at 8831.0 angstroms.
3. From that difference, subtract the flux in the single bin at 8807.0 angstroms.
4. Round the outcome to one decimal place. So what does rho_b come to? -6.7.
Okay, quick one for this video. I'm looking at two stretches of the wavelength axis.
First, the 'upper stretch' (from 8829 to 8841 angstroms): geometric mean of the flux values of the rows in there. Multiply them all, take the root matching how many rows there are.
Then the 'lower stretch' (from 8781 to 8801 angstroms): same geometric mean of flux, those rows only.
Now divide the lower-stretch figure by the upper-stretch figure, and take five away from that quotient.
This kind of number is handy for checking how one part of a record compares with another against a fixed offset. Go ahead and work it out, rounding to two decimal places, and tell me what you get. -3.99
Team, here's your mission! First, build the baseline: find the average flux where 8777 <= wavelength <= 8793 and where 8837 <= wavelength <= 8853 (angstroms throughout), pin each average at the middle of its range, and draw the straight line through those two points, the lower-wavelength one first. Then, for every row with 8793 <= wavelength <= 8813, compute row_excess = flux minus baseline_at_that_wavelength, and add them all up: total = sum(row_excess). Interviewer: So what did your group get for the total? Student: -2.1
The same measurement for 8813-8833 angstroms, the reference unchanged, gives -1.5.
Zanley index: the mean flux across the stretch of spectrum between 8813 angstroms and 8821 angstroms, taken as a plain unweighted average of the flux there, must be 7.70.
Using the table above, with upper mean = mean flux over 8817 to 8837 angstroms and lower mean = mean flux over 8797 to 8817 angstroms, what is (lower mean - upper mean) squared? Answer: 0.029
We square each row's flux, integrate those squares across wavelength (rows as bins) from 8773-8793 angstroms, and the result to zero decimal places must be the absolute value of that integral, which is 1242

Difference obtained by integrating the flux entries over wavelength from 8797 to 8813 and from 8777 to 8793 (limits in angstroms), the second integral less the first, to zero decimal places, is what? 7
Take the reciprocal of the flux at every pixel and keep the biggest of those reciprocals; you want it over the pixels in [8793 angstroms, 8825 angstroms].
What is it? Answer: 0.141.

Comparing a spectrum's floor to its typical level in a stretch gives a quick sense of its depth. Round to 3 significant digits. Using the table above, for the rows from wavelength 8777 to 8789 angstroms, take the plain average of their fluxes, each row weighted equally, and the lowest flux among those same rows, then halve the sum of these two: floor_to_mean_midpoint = 7.86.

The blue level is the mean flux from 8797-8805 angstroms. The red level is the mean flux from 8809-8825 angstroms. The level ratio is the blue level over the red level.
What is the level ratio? 1.02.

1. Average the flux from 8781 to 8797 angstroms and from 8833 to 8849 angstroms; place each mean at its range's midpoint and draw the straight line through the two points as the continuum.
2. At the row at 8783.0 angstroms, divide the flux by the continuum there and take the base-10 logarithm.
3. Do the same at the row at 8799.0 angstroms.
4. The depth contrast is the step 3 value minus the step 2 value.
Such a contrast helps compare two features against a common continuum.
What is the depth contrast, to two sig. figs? -0.012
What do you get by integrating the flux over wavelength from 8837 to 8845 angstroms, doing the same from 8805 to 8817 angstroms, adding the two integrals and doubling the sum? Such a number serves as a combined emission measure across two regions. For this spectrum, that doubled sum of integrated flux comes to 302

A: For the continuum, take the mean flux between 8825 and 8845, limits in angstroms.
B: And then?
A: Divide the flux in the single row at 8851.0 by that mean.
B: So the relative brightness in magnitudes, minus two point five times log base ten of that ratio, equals 0.00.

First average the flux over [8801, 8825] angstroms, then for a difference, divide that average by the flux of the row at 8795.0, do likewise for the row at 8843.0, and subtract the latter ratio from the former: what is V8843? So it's 0.04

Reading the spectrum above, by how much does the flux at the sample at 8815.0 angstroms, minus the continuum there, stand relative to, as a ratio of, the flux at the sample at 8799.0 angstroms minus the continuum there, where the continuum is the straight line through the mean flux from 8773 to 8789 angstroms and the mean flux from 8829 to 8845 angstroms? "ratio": 1.6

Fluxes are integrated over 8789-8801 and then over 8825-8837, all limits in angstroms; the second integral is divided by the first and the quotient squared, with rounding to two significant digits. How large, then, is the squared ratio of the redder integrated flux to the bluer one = 0.95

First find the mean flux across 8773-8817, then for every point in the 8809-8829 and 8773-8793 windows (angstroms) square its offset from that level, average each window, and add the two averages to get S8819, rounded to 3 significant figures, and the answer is 0.148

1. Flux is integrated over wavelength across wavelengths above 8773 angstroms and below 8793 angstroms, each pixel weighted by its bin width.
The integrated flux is 158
